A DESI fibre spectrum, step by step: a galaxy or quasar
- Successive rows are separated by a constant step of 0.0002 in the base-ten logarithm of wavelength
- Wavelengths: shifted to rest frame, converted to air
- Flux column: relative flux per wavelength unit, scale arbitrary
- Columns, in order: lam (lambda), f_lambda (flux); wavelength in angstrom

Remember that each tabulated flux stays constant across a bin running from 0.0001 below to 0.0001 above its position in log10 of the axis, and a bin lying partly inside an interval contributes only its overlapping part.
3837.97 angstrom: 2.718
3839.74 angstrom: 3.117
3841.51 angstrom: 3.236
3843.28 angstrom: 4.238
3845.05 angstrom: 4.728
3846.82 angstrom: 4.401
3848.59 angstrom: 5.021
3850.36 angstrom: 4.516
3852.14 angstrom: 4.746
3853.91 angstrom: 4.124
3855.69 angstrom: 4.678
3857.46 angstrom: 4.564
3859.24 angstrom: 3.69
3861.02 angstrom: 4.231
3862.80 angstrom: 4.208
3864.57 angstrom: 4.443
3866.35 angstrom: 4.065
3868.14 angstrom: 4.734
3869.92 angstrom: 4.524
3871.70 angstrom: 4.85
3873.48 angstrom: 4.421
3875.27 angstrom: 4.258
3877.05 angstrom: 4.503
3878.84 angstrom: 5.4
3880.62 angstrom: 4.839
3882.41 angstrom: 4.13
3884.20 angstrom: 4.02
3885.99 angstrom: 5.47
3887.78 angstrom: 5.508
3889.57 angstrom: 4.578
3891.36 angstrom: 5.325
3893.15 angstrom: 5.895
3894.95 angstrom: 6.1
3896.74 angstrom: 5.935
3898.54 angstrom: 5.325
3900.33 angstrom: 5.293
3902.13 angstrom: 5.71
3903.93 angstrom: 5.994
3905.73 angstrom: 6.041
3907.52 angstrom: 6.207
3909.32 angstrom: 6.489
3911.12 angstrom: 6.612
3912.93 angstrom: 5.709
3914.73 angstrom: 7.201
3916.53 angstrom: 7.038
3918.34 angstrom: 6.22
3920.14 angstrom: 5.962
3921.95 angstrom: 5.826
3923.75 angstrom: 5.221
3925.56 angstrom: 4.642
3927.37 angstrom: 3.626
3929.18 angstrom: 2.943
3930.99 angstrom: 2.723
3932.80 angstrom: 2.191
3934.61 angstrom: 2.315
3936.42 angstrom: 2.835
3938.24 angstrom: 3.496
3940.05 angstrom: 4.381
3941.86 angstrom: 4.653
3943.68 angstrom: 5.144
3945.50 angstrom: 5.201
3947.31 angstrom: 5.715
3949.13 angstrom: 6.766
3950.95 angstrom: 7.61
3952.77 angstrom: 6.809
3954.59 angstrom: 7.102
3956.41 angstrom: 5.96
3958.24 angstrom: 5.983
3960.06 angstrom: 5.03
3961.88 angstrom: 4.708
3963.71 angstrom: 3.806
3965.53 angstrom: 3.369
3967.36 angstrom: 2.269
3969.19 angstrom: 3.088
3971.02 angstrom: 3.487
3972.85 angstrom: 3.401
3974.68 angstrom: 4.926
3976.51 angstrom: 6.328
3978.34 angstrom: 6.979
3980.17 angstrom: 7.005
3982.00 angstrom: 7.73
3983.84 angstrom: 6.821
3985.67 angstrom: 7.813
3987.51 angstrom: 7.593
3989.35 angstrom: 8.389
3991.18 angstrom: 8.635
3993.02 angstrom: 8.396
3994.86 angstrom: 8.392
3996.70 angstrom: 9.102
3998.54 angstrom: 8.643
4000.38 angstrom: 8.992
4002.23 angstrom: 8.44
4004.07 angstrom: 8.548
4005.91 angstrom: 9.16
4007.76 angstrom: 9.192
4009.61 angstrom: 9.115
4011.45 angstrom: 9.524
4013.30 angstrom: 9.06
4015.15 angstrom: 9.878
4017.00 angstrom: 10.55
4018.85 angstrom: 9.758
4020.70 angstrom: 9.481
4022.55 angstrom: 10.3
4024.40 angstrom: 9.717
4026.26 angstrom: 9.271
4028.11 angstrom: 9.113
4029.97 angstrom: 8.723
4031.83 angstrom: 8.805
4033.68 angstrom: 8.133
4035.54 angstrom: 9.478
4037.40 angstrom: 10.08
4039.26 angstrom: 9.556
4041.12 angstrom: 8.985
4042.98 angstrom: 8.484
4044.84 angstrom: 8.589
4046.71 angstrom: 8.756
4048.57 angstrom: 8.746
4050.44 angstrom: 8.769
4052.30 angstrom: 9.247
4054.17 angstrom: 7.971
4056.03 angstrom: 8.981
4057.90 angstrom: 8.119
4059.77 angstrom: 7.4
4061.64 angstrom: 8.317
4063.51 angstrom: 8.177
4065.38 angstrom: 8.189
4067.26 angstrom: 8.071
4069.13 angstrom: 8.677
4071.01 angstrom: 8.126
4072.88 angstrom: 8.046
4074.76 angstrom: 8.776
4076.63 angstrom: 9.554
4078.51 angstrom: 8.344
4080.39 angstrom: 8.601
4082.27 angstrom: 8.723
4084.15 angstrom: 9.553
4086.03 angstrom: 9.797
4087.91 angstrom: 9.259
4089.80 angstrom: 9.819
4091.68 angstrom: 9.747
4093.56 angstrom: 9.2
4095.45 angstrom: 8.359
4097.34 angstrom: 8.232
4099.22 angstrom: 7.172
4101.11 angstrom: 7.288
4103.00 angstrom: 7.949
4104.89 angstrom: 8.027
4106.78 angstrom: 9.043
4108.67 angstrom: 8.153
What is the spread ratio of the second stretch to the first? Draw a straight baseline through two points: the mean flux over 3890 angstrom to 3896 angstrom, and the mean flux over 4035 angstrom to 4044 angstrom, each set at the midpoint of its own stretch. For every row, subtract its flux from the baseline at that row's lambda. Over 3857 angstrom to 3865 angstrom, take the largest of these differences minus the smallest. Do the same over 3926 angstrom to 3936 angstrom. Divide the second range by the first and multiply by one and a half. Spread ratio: 2.6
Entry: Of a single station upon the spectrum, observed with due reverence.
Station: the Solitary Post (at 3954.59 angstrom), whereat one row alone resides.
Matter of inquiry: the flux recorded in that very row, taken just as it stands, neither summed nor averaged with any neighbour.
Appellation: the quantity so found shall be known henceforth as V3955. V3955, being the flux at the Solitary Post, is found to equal 7.102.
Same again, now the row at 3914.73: 7.201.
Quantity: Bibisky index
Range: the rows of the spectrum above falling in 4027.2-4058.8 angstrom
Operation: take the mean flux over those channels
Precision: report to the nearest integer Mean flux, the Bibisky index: 9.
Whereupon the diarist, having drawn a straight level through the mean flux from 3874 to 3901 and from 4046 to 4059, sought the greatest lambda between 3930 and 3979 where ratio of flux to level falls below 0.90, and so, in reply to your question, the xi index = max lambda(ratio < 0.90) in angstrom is 3974.68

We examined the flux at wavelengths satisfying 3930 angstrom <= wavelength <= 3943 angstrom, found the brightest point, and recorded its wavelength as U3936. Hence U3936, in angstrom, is 3941.86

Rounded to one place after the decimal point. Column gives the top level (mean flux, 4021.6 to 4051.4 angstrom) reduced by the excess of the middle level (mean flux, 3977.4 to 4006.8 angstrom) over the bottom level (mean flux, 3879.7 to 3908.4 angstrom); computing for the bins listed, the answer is 6.3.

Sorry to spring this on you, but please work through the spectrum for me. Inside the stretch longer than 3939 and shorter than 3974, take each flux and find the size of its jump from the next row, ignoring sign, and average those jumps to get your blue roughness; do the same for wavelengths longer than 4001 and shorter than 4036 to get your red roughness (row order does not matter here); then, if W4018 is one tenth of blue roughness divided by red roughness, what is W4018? 0.120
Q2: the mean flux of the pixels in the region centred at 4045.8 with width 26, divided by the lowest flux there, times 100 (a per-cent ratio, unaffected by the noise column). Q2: 111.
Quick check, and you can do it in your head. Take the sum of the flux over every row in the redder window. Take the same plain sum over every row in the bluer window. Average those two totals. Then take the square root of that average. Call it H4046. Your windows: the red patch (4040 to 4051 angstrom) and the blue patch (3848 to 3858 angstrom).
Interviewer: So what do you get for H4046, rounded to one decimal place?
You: 6.3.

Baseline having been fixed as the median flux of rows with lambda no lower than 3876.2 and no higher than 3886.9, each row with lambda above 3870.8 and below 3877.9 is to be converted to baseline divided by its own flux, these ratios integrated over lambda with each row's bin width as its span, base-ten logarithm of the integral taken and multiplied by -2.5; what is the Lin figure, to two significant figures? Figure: -2.2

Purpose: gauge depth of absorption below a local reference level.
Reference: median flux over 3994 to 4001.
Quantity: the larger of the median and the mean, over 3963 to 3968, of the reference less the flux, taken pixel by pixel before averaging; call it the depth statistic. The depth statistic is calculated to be 5.7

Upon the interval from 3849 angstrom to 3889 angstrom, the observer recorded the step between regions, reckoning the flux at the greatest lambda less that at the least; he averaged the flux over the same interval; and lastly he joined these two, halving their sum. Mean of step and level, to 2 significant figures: 2.8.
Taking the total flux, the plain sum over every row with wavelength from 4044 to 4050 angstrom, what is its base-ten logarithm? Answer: 1.42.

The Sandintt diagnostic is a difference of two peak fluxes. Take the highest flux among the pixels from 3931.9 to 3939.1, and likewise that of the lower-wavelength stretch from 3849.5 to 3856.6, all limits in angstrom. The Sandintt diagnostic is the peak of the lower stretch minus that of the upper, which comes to 1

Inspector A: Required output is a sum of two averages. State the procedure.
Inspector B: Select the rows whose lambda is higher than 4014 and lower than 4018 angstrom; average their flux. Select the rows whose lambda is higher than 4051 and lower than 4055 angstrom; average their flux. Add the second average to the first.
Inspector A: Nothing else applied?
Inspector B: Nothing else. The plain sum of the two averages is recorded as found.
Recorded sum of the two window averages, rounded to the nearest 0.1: 18.8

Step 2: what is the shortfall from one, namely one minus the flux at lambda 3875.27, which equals -3.3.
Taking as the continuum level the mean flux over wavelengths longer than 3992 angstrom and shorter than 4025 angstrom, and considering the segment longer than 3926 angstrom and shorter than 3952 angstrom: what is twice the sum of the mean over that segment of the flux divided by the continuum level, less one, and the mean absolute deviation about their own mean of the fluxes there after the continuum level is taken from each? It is 1.7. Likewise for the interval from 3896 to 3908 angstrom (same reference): -0.2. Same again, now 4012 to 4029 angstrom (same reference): 0.9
